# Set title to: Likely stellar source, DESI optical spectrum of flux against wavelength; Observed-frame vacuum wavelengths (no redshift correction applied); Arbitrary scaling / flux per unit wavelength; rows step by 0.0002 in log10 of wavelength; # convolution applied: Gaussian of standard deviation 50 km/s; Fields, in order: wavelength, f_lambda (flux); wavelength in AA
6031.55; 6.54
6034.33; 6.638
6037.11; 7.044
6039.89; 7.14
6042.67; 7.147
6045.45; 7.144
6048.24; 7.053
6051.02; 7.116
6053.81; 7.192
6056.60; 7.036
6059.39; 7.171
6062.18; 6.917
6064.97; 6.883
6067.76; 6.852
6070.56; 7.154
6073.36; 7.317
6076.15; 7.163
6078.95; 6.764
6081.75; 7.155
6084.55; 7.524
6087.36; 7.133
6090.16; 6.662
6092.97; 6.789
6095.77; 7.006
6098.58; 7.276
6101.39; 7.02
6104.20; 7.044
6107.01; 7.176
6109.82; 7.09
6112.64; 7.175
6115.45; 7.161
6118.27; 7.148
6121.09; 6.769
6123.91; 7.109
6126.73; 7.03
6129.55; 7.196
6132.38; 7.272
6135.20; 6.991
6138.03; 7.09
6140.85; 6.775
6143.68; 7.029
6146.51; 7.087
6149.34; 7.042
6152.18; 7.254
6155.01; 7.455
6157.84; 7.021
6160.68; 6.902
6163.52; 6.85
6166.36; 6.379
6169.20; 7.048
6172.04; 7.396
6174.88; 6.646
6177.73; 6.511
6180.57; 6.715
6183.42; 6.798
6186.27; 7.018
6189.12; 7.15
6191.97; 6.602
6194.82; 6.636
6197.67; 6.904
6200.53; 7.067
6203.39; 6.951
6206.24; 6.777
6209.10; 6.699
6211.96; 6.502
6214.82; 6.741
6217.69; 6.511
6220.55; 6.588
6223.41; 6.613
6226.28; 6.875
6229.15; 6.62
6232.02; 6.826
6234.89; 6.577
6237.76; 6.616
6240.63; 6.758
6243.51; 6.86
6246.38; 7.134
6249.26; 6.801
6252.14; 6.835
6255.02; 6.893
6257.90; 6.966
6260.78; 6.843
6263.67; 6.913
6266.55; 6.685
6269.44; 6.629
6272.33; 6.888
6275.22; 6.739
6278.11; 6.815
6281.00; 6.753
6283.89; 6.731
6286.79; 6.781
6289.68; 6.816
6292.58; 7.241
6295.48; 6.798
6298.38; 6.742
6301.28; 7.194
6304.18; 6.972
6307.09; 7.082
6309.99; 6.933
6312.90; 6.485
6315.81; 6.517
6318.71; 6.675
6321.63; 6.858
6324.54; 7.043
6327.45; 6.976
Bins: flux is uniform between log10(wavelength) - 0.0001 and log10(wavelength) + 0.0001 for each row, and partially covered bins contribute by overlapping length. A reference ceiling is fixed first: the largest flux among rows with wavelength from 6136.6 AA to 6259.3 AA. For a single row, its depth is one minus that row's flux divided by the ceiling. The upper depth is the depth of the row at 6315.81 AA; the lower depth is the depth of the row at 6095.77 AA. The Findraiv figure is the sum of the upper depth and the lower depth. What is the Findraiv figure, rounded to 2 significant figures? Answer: 0.19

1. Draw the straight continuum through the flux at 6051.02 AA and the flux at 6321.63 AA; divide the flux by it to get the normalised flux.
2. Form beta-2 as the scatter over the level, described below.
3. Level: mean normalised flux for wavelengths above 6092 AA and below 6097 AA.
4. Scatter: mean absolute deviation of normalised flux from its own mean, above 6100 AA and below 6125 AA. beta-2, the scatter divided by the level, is 0.013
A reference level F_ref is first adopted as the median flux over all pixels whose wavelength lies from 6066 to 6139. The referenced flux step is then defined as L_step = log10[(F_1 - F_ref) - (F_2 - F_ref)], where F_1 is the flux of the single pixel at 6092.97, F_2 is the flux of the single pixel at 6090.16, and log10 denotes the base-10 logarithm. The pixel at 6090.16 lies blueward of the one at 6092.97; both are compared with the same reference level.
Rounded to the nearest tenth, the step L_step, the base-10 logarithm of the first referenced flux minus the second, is -0.9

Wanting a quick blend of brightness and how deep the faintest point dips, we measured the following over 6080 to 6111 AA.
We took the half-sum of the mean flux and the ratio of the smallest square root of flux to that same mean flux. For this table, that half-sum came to 3.72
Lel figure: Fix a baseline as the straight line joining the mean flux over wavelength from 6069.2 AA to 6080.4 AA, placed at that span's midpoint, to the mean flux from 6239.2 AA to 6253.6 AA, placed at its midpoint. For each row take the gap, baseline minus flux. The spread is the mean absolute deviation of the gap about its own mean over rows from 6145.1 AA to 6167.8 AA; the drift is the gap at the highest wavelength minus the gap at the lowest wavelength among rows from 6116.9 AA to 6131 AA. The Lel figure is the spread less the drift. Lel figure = 0.27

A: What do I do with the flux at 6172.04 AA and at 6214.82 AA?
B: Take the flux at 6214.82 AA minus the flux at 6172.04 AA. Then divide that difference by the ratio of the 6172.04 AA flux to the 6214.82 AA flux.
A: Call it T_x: -0.60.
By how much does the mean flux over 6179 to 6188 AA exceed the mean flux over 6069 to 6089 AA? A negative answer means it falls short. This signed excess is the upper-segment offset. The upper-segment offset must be -0.3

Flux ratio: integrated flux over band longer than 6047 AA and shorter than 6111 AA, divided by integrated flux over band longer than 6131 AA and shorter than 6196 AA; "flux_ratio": 1.00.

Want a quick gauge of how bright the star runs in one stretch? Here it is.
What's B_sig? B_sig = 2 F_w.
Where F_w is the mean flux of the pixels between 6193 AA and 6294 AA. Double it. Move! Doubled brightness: 13.58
